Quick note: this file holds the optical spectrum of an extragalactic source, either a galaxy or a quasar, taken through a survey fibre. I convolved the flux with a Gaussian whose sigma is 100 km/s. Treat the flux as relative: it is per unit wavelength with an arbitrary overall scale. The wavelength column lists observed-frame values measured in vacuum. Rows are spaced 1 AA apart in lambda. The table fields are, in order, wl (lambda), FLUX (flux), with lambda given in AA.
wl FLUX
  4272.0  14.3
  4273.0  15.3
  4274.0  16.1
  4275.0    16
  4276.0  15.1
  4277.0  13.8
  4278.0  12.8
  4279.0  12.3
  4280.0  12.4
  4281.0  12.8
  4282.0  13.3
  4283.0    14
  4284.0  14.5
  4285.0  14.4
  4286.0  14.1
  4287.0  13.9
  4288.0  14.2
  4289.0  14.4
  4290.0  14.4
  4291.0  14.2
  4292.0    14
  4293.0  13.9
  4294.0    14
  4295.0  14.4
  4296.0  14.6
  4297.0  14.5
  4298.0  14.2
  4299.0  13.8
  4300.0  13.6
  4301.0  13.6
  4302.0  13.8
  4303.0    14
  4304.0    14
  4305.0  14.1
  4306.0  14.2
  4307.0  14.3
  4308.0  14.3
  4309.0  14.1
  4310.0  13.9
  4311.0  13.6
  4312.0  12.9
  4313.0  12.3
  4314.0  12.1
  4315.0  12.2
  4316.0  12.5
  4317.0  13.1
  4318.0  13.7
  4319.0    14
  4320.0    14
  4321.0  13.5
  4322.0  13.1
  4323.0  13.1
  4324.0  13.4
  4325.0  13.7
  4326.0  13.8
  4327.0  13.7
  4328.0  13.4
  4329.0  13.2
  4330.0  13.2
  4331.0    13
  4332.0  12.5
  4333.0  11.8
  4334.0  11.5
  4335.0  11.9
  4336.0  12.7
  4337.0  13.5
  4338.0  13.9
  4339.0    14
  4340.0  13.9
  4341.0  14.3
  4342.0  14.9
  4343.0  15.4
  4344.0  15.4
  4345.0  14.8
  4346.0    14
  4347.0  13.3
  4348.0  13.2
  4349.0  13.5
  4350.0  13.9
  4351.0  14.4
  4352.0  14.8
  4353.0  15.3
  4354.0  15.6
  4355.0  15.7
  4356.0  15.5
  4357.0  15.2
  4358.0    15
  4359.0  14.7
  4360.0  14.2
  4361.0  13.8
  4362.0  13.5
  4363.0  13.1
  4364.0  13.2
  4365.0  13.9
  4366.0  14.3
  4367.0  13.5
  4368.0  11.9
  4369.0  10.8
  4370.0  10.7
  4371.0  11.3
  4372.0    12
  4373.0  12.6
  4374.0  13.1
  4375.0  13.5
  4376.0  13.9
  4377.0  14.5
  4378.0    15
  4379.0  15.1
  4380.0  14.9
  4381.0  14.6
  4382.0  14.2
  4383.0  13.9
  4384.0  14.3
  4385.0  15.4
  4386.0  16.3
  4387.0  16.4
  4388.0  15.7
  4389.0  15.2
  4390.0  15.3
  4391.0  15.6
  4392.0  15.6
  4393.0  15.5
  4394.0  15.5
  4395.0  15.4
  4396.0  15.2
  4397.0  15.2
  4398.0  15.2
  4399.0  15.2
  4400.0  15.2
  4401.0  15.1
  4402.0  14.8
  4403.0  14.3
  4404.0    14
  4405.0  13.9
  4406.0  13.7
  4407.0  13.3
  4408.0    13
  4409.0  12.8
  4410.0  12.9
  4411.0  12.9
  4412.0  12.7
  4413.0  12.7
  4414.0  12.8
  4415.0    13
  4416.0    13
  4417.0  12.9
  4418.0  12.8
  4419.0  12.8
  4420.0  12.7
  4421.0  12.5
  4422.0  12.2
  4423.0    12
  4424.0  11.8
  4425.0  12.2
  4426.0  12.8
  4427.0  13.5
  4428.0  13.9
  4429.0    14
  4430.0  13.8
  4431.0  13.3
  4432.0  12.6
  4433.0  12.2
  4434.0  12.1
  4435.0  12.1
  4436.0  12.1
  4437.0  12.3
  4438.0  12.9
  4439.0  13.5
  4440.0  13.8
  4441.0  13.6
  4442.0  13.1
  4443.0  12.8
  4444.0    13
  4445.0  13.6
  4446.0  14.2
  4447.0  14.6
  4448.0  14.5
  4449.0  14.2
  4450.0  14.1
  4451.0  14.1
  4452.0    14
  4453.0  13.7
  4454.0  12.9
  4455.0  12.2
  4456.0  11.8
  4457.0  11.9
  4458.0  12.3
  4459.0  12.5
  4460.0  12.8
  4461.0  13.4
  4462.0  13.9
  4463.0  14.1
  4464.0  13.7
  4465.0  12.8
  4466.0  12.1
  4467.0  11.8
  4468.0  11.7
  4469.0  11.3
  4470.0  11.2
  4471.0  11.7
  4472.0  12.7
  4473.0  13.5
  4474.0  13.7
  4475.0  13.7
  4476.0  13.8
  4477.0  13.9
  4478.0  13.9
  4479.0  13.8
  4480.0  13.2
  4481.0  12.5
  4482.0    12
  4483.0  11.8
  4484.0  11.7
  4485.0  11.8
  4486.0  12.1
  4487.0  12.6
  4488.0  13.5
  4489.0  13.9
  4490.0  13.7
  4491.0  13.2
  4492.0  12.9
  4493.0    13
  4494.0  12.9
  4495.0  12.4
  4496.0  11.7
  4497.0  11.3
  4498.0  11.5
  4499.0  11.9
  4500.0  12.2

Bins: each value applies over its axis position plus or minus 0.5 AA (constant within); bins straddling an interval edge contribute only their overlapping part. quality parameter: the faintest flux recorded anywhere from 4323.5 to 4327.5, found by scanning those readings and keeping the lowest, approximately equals 13.4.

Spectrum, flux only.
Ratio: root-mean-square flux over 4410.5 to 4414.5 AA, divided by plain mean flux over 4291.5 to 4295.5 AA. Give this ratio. 0.91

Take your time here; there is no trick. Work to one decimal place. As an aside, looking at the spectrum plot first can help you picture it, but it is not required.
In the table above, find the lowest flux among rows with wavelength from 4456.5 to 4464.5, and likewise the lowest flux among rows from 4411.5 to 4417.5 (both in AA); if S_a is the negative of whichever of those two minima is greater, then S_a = -12.7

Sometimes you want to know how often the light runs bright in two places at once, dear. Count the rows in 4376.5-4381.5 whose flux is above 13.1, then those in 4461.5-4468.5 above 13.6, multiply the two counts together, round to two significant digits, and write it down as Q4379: 15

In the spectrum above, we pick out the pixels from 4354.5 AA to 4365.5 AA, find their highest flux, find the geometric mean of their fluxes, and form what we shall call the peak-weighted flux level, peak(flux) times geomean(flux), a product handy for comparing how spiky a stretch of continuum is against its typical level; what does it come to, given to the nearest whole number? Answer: 225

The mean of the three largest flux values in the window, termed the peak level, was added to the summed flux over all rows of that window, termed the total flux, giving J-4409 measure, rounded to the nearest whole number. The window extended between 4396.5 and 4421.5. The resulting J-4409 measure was 355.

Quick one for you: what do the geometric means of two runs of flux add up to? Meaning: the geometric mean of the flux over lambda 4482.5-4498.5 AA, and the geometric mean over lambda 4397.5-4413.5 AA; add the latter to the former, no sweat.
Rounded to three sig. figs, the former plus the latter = 26.3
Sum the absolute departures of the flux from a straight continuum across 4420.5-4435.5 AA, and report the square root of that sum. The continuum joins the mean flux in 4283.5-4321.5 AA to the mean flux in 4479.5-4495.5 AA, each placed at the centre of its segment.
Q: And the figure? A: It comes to 3.4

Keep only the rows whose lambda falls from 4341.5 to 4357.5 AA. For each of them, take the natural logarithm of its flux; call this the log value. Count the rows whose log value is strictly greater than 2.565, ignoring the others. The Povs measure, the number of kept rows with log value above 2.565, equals 16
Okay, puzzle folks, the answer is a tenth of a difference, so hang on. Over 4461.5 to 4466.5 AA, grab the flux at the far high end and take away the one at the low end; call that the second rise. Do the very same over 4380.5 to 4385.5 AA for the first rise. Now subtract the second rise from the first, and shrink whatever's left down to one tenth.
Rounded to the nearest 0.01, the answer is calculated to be 0.26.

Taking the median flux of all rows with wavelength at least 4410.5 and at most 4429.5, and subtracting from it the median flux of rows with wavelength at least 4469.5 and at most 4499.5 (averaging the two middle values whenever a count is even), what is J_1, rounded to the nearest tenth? 0.0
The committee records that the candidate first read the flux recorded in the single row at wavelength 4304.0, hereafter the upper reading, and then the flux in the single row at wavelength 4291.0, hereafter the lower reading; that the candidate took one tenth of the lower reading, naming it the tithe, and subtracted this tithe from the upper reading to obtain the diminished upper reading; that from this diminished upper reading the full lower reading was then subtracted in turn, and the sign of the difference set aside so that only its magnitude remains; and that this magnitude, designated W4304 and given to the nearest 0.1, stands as 1.6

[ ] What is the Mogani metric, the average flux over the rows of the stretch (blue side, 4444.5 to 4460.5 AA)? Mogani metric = 13.3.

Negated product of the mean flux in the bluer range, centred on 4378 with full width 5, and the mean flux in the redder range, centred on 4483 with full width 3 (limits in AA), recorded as -174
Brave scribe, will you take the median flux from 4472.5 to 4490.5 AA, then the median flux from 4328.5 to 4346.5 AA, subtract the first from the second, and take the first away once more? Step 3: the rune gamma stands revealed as -13.3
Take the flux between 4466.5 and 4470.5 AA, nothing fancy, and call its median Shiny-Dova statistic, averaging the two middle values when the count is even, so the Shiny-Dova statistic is 11.5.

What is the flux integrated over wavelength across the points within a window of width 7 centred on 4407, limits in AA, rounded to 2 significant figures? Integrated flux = 94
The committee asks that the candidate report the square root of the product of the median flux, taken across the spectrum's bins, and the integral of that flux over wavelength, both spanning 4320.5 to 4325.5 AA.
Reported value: 29.9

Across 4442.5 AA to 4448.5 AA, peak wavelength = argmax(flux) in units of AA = 4447.0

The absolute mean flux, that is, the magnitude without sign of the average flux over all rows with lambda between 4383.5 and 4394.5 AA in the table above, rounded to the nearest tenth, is 15.5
